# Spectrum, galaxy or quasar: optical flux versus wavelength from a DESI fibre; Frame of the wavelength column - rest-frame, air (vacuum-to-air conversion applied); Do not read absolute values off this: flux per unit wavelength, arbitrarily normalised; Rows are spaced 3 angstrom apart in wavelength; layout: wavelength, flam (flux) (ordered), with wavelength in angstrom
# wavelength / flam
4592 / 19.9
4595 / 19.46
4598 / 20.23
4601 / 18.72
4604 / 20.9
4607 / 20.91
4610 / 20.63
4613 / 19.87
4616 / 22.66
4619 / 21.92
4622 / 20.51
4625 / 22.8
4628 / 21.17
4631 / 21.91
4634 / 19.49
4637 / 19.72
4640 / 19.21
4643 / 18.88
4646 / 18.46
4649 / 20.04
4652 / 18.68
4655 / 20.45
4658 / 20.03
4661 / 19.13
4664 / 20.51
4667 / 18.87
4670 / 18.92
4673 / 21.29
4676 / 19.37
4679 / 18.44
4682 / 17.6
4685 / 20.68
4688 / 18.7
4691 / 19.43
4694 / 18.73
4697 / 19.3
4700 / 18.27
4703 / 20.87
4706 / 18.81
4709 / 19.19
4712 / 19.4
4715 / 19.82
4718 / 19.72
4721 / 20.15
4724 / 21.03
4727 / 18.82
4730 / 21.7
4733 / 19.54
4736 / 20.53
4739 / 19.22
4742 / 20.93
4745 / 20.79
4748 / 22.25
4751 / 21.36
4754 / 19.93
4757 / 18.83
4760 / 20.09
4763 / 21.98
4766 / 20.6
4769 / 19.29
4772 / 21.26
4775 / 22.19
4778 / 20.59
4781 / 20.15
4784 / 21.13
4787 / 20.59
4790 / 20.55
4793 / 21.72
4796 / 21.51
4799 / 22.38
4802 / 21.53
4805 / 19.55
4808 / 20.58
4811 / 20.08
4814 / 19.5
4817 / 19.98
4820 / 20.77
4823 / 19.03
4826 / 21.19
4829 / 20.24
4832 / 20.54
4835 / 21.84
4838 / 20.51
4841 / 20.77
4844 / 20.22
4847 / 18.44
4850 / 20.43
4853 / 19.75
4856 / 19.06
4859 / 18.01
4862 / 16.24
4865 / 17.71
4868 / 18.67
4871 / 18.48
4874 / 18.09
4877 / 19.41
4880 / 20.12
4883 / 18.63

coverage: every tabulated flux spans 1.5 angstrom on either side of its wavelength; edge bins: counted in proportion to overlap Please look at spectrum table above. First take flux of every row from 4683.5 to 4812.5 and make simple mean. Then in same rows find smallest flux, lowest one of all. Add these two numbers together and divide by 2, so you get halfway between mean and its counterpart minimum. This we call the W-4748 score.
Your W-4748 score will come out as 19.3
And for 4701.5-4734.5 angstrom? 19.4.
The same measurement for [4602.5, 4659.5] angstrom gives 19.4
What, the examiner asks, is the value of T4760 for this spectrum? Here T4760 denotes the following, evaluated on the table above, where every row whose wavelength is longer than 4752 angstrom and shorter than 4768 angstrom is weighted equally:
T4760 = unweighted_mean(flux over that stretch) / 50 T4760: 0.406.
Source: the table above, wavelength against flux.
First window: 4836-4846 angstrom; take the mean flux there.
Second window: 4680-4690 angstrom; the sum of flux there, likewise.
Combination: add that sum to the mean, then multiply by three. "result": 232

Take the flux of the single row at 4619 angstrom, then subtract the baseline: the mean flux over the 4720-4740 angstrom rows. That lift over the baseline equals 1.8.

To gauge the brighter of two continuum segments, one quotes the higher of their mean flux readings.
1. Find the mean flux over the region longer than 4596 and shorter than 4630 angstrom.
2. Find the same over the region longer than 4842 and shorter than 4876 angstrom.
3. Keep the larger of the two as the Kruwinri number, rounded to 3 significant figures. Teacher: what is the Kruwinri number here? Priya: 20.9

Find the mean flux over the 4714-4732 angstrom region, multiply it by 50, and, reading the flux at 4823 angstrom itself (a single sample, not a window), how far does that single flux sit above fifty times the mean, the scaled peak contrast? -991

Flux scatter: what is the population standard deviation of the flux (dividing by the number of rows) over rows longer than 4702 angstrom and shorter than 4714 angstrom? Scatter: 0.78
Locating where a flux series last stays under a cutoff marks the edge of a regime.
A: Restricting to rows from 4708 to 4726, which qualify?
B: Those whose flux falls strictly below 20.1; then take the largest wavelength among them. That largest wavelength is 4718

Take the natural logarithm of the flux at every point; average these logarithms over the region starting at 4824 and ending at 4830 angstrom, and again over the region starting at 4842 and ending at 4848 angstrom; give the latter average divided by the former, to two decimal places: 0.98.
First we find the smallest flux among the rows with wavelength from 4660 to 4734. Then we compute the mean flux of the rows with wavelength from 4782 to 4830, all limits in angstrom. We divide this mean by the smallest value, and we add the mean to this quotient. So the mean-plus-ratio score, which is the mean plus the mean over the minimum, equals 21.8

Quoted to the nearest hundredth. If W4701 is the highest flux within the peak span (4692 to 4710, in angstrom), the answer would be 20.87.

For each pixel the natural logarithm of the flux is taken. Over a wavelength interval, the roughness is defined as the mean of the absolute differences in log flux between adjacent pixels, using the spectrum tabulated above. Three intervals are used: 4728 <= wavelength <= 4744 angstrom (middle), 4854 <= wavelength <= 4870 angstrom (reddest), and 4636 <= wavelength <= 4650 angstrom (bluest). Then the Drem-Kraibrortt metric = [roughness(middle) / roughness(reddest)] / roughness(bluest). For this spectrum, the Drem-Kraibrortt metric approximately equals 27.5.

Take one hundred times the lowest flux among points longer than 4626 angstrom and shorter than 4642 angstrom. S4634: 1921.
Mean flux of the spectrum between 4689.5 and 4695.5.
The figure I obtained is 19.1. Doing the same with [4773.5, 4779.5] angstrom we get 21.4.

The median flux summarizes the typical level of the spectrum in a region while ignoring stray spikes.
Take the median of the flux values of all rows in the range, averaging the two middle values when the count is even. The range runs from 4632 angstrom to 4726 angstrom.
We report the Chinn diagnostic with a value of 19.4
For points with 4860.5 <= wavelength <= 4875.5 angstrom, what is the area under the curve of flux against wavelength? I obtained 268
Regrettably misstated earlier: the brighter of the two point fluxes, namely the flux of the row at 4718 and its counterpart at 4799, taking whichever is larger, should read 22.4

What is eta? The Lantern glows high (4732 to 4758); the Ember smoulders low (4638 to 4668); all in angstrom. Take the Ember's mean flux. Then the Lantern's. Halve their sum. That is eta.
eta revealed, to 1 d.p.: 19.9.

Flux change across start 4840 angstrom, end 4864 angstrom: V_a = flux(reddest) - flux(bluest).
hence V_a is -5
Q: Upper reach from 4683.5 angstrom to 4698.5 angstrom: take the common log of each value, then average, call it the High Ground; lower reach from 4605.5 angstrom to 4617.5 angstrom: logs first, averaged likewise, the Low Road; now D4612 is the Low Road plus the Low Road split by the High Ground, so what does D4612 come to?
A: 2.35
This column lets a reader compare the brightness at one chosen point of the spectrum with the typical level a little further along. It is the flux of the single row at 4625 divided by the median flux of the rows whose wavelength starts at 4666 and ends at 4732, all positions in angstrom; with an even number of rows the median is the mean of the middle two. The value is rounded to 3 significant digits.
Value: 1.18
